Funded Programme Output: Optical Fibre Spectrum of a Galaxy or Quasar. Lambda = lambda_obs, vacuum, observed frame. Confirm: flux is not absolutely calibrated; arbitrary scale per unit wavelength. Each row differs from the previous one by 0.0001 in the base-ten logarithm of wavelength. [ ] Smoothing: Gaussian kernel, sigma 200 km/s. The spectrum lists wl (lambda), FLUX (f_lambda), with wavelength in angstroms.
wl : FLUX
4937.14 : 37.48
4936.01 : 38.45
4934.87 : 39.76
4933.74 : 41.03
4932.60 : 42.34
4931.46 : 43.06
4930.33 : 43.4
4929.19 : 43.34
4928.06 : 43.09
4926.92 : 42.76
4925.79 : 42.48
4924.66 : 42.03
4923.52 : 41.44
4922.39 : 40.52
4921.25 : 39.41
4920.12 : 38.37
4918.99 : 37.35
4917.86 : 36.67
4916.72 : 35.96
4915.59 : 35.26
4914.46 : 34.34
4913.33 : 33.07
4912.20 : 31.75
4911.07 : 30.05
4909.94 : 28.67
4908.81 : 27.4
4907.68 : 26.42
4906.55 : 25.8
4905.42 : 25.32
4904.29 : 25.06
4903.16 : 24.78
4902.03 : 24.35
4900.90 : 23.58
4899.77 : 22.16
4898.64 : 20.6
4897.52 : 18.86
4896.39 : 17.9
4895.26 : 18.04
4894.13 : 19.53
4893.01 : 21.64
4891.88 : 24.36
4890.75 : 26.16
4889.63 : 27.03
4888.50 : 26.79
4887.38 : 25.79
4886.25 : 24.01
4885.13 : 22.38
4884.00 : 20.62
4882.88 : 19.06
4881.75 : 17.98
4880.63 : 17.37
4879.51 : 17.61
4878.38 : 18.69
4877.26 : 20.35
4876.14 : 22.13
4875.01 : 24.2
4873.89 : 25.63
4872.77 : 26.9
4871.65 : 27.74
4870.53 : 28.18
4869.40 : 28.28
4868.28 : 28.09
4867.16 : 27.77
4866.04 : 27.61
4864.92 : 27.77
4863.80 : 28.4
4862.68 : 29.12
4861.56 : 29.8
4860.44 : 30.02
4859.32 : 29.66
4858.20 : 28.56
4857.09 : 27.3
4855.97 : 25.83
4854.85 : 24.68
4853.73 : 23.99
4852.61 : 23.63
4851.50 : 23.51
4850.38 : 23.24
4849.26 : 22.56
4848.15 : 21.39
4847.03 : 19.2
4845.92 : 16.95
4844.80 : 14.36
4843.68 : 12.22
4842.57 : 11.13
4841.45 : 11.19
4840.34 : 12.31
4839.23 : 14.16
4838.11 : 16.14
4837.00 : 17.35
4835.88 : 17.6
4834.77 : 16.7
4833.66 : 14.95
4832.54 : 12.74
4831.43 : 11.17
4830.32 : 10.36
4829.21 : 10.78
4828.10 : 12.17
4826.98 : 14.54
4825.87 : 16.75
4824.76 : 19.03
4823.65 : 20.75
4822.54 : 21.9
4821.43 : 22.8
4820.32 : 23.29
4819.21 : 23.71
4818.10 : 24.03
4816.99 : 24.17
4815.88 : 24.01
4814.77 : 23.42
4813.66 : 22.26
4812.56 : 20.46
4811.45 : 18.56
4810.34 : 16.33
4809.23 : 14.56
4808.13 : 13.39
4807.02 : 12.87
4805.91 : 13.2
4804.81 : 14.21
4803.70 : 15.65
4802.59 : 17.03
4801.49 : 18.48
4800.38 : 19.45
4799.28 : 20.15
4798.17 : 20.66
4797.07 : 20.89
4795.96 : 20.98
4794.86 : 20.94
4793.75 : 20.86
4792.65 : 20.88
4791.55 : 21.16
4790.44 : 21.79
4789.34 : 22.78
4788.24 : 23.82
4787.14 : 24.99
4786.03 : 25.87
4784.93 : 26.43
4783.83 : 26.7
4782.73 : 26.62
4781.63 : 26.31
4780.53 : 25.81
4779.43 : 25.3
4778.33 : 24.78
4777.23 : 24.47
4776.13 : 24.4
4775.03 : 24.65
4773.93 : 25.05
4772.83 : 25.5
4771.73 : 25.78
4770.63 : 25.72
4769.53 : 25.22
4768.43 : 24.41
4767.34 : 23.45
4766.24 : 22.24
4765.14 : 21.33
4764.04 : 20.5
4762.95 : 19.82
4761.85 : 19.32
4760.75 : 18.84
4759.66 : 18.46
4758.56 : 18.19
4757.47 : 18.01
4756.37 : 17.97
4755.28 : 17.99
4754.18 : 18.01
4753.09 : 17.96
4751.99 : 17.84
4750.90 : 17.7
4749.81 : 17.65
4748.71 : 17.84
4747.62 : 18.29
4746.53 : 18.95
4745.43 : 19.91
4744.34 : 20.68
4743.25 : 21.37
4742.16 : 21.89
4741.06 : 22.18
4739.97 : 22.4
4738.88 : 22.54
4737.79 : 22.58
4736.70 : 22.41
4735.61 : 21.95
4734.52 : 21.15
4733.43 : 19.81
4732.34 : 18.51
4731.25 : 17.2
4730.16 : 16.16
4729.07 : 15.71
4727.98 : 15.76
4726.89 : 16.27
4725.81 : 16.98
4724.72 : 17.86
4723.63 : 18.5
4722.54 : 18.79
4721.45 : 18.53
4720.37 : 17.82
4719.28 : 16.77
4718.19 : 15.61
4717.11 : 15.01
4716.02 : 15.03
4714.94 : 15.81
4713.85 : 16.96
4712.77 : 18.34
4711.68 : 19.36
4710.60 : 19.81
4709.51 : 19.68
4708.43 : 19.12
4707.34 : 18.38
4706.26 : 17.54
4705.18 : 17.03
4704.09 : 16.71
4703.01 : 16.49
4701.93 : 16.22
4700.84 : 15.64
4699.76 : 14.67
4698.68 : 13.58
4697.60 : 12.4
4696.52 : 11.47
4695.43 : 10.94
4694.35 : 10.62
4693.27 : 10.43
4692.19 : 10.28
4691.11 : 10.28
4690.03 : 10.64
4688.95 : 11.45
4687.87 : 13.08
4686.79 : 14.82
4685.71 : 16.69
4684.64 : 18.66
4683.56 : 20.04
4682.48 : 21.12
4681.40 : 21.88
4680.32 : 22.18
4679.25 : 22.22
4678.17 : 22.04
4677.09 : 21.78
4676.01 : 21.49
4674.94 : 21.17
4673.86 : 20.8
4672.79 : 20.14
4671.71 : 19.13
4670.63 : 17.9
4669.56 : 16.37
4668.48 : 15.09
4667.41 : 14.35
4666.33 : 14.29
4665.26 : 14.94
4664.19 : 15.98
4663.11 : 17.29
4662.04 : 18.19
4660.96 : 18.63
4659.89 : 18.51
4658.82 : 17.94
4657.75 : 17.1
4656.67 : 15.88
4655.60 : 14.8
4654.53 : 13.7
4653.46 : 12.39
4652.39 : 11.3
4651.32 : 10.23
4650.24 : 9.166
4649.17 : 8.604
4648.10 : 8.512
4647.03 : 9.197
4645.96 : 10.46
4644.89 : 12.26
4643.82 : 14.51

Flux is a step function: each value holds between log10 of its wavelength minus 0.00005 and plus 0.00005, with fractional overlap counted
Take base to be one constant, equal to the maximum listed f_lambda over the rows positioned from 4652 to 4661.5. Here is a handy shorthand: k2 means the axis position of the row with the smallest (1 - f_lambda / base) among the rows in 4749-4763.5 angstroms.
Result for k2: 4762.95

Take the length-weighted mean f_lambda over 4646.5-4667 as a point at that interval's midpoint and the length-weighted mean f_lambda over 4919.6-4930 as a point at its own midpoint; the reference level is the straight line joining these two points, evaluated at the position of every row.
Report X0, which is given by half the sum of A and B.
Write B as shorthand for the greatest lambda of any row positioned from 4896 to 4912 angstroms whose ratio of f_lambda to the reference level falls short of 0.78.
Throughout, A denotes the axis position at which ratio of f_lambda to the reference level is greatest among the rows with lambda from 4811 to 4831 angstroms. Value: 4864.0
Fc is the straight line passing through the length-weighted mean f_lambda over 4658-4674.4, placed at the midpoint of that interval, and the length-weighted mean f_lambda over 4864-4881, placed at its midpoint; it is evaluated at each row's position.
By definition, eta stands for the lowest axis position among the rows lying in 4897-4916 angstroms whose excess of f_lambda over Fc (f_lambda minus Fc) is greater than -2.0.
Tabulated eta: 4902.03 angstroms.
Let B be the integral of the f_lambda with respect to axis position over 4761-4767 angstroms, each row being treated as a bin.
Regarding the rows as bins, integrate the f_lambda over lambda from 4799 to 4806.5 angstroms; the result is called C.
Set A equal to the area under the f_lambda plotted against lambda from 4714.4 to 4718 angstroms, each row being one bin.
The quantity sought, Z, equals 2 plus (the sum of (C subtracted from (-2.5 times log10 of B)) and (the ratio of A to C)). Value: -128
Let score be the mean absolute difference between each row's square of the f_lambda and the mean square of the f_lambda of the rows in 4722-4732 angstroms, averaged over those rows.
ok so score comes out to 32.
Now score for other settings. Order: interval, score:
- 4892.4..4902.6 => 82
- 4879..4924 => 333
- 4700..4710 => 39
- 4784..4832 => 136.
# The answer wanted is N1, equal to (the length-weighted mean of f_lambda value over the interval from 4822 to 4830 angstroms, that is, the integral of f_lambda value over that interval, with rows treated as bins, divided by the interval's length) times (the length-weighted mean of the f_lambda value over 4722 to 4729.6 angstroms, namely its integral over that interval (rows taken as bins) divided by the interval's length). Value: 280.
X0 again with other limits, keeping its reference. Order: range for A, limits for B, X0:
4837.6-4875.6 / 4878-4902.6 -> 4881.2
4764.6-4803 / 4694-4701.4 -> 4734.7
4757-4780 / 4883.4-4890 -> 4830.1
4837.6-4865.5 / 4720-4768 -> 4811.1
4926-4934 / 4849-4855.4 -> 4892.0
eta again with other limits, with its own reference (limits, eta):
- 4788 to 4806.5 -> 4788.24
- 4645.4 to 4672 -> 4656.67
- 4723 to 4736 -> 4723.63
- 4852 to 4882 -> 4852.61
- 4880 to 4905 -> 4886.25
